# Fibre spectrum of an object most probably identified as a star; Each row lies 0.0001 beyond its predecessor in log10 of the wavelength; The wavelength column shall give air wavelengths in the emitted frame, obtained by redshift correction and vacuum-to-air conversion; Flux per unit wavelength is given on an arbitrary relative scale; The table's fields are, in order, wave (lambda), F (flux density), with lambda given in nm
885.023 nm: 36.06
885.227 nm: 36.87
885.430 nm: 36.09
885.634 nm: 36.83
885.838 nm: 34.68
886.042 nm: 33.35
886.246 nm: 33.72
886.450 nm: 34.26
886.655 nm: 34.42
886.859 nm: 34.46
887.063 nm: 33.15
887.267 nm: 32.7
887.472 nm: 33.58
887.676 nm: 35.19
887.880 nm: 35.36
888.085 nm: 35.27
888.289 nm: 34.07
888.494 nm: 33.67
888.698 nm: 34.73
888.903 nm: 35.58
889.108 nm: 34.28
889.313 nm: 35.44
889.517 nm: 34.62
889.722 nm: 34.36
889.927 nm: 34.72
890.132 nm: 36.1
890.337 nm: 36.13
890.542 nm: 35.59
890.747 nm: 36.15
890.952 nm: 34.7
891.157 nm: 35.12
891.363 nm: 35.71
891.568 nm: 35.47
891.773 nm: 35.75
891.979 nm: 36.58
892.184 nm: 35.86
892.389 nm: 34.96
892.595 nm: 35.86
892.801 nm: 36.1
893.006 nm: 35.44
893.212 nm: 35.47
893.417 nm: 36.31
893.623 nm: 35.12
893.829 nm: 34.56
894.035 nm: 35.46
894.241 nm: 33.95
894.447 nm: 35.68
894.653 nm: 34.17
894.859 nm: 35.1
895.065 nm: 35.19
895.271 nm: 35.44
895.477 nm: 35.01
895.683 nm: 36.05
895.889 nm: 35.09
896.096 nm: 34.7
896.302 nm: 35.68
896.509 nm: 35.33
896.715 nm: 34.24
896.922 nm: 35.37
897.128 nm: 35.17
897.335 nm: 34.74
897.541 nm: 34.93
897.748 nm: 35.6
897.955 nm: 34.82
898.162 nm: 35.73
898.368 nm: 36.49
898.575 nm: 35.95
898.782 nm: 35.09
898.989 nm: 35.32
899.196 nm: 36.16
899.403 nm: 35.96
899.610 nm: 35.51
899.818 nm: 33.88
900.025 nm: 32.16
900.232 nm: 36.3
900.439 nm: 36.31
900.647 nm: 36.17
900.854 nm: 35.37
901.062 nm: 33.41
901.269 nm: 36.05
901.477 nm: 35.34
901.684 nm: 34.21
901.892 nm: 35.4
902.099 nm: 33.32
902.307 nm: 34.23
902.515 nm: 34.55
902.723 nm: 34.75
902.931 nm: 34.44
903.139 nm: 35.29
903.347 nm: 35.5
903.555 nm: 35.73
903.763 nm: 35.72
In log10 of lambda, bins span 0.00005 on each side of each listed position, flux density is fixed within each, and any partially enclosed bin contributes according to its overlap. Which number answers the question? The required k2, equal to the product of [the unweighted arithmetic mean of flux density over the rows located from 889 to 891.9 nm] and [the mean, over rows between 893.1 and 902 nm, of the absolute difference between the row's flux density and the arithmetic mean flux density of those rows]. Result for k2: 22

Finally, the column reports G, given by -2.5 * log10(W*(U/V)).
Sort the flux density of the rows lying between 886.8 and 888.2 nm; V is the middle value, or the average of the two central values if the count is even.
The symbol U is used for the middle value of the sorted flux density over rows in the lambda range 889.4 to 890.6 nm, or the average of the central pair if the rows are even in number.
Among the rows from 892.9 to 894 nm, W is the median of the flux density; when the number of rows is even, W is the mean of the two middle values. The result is -3.90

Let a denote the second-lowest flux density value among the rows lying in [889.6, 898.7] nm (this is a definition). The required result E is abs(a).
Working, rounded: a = 34.17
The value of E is 34.2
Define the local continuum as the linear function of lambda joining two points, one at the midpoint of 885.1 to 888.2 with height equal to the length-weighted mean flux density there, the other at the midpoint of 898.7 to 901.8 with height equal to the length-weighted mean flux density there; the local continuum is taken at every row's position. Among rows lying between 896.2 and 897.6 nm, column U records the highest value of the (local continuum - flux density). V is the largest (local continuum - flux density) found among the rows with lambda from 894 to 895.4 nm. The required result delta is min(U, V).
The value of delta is 0.8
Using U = 0.8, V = 1.0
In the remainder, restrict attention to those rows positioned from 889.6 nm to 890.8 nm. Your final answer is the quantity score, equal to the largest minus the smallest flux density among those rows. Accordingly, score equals 1.79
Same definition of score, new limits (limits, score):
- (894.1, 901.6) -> 4.33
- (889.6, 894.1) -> 2.22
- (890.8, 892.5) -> 1.88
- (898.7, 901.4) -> 4.15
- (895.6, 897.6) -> 1.81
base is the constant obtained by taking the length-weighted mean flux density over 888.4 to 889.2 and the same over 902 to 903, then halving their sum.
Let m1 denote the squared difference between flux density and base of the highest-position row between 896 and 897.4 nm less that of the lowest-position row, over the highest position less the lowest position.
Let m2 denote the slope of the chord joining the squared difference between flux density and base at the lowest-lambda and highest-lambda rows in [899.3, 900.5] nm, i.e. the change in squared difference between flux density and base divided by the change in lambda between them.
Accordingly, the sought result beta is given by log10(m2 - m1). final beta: 0.06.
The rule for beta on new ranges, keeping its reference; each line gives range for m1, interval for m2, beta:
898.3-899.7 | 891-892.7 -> 0.56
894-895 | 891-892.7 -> 0.28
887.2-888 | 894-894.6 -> 0.65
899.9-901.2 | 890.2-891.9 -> 0.49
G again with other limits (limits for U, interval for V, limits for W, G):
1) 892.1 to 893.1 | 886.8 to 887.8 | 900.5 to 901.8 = -3.94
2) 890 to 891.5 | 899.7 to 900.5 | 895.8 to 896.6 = -3.89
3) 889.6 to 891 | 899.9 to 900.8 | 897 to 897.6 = -3.84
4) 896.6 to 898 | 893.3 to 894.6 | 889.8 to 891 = -3.87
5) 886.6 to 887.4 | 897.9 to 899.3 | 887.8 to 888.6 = -3.79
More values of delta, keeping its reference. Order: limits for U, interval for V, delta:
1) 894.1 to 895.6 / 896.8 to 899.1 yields 0.3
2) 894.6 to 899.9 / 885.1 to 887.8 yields 1.3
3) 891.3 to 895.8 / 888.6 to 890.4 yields 0.5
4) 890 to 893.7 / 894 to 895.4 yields 0.1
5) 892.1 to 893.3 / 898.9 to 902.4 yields -0.1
